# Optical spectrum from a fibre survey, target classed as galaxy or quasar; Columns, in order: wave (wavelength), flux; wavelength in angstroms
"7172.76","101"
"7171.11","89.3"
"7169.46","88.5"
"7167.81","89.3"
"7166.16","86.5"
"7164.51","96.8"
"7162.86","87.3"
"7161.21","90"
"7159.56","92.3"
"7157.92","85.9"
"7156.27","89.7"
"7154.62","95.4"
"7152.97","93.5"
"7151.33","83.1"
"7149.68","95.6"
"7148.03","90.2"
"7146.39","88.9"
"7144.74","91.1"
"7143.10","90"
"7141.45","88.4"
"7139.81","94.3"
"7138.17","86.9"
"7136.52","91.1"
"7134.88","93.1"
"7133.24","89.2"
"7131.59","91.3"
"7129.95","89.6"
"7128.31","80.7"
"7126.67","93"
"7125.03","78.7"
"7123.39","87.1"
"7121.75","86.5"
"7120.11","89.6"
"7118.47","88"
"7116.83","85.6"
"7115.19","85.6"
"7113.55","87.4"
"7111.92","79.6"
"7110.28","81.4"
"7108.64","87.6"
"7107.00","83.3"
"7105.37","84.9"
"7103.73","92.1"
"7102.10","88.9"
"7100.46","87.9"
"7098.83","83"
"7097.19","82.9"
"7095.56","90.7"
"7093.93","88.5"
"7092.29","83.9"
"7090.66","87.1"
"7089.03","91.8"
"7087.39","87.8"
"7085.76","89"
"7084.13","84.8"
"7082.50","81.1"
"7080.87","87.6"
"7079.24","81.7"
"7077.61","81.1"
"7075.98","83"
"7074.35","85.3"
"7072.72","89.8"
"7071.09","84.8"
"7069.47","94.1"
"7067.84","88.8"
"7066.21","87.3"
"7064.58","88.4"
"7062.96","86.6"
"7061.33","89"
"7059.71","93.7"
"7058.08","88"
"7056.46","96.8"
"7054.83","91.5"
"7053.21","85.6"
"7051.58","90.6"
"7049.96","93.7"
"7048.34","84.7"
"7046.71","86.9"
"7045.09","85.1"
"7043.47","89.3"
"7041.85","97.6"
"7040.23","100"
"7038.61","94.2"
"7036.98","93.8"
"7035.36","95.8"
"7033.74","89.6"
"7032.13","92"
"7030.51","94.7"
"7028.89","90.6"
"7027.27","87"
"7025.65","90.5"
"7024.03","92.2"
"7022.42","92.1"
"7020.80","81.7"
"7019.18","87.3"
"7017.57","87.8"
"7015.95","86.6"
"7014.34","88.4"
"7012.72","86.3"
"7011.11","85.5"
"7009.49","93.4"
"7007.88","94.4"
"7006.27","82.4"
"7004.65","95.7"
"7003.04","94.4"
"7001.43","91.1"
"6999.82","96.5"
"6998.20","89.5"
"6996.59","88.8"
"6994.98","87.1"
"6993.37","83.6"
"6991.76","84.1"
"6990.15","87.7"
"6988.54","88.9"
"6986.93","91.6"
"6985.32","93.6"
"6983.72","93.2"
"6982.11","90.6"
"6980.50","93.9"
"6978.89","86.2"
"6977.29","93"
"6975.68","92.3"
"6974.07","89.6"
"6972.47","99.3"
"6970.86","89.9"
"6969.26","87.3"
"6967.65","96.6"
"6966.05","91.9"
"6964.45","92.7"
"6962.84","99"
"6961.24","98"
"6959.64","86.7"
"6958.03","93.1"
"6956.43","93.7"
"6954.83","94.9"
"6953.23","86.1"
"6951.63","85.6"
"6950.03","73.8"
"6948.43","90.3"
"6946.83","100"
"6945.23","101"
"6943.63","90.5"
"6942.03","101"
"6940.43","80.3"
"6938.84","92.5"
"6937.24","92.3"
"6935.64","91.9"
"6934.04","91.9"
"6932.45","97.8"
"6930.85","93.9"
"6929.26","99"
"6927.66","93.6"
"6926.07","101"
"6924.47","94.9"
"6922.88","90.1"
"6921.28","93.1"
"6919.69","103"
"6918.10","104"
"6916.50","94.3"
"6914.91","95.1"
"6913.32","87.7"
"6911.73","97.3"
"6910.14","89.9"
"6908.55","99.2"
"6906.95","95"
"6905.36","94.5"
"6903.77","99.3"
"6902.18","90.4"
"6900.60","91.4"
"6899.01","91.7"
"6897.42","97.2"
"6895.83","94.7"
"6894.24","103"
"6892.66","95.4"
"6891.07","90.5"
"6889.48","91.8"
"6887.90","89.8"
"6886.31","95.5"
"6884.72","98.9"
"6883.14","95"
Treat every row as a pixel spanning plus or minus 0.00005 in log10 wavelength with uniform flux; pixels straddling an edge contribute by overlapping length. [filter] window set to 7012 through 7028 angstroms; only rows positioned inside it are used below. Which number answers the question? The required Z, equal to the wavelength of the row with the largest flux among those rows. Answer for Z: 7024.03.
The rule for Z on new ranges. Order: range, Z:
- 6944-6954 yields 6945.23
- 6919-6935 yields 6919.69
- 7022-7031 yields 7030.51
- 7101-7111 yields 7103.73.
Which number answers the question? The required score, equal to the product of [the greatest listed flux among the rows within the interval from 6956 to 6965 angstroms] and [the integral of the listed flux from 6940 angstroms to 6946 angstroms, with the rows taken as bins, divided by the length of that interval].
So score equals 9295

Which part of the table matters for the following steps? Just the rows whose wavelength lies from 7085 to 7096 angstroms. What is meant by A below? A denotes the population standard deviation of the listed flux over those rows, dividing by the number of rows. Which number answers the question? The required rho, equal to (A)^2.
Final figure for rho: 5.6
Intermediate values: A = 2.38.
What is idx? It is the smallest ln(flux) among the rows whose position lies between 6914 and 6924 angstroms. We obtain 4.50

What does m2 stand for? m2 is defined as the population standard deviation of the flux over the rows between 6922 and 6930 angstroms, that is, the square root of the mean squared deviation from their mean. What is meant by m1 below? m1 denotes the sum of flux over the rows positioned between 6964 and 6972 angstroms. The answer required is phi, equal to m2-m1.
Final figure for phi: -455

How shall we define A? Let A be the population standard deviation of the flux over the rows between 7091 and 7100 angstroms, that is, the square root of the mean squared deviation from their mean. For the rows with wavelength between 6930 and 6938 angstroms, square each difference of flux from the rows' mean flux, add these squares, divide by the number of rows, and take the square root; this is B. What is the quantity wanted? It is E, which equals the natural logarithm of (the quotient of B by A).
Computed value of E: -0.35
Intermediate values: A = 3.2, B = 2.24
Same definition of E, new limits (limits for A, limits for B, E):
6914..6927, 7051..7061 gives -0.26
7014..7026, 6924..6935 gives -0.05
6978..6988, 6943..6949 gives 0.65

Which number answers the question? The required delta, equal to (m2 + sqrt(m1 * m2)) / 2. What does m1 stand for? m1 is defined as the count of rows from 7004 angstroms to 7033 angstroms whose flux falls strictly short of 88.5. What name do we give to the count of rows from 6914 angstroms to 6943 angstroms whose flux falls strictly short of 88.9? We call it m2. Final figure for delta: 2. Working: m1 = 9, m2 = 1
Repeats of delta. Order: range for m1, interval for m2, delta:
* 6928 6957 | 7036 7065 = 6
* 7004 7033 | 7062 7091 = 13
